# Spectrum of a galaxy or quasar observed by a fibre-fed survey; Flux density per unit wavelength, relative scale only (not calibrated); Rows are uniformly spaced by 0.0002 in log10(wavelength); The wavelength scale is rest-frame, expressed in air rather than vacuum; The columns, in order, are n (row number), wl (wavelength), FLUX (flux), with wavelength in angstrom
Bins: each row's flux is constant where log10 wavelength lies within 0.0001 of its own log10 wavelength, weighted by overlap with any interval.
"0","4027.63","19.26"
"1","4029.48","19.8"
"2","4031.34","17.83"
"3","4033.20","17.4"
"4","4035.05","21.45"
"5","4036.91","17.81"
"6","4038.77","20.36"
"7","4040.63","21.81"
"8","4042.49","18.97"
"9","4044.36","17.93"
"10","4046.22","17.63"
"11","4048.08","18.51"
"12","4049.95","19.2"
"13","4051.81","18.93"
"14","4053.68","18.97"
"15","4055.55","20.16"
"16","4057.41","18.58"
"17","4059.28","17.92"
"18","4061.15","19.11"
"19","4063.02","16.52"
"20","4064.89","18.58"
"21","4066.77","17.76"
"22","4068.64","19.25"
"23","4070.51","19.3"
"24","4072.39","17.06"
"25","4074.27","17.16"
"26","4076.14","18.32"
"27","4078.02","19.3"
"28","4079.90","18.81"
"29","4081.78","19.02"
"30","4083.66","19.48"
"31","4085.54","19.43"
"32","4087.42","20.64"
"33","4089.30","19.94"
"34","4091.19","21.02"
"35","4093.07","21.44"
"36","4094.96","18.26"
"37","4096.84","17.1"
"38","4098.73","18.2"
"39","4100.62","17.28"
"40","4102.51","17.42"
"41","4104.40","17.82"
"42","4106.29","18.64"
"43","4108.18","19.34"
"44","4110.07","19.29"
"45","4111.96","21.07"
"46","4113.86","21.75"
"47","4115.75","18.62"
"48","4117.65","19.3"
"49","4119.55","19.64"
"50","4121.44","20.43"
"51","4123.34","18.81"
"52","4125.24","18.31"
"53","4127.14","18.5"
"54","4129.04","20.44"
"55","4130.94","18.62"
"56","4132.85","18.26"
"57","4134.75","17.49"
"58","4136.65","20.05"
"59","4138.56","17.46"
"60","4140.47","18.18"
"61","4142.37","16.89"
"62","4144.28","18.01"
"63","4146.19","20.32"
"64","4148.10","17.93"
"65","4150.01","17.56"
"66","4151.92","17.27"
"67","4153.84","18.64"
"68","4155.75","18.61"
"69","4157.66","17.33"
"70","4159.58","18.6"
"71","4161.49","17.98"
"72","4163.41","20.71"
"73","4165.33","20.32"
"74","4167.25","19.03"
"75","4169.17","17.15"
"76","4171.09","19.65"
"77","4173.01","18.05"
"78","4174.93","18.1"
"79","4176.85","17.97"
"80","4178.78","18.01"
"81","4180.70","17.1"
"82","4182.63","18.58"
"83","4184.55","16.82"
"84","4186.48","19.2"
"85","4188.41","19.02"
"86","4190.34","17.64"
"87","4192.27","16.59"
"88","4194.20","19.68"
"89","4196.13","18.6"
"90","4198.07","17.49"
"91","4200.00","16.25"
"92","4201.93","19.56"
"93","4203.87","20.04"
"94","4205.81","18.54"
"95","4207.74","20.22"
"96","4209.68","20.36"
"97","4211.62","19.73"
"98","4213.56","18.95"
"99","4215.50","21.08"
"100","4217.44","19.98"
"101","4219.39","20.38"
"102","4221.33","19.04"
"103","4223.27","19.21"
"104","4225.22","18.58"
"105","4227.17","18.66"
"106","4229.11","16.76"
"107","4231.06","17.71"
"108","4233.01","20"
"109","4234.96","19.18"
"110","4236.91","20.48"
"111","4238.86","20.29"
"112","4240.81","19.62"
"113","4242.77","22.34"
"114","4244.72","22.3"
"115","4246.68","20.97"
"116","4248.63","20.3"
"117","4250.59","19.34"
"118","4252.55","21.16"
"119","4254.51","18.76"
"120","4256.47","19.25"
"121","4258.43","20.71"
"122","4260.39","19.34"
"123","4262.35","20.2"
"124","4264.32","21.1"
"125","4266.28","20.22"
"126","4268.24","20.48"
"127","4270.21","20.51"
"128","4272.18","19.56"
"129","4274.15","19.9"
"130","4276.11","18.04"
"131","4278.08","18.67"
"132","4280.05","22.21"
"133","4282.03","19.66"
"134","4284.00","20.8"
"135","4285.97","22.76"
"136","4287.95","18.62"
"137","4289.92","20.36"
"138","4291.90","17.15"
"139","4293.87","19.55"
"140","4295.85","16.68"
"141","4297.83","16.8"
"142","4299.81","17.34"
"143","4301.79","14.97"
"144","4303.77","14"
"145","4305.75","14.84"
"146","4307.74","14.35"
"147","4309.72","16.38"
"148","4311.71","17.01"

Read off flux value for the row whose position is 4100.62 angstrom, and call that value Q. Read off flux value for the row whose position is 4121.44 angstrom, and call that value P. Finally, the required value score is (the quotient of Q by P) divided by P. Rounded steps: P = 20.43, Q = 17.28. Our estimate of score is 0.041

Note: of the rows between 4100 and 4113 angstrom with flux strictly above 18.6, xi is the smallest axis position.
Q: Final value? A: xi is 4106.29 angstrom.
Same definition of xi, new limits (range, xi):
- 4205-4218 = 4207.74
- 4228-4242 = 4233.01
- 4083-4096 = 4083.66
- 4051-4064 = 4051.81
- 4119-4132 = 4119.55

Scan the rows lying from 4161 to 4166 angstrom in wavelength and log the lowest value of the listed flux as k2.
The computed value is 17.98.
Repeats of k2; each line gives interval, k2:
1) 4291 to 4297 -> 16.68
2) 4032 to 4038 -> 17.4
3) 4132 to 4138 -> 17.49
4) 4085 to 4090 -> 19.43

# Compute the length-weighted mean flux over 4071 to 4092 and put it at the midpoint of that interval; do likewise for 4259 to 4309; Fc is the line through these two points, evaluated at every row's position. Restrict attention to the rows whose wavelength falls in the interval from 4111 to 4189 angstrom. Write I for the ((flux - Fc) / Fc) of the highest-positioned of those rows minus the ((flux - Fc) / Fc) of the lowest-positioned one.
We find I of -0.10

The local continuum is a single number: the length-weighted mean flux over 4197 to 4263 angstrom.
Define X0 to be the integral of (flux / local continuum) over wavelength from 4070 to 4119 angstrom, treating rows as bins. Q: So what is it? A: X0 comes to 48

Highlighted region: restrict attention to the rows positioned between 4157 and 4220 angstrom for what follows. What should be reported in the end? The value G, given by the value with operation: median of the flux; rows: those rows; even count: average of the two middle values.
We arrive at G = 18.6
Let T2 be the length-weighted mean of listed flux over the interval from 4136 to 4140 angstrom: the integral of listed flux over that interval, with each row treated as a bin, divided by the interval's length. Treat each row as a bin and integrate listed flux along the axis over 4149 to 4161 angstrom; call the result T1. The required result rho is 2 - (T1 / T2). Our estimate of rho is -9.6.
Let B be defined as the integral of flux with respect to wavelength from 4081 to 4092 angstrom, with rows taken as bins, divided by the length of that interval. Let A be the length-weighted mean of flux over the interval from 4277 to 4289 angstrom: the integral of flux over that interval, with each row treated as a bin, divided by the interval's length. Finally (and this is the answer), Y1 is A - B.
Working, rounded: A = 20.4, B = 19.9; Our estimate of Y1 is 0.5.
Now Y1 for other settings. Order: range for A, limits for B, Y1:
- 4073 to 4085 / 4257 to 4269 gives -1.6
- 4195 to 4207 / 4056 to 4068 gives 0.3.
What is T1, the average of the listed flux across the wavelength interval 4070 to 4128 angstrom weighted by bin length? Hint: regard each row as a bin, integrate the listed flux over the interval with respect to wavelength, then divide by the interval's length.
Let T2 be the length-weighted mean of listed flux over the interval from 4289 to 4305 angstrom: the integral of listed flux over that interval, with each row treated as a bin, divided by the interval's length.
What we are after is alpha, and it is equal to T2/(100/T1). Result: 3.25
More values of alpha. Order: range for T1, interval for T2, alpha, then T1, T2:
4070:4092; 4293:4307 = 3.10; 19.1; 16.2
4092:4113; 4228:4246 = 3.72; 18.7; 19.9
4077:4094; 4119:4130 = 3.85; 19.9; 19.4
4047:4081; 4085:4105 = 3.51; 18.5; 19.0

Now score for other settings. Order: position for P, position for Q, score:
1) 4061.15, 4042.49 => 0.052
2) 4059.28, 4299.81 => 0.054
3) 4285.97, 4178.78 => 0.035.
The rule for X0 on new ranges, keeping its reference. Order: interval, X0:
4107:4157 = 48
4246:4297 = 52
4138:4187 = 46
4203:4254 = 52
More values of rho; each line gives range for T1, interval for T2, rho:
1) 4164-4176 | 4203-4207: -9.6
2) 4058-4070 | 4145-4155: -9.9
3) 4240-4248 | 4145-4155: -7.3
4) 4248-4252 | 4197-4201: -2.7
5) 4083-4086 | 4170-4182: -1.2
